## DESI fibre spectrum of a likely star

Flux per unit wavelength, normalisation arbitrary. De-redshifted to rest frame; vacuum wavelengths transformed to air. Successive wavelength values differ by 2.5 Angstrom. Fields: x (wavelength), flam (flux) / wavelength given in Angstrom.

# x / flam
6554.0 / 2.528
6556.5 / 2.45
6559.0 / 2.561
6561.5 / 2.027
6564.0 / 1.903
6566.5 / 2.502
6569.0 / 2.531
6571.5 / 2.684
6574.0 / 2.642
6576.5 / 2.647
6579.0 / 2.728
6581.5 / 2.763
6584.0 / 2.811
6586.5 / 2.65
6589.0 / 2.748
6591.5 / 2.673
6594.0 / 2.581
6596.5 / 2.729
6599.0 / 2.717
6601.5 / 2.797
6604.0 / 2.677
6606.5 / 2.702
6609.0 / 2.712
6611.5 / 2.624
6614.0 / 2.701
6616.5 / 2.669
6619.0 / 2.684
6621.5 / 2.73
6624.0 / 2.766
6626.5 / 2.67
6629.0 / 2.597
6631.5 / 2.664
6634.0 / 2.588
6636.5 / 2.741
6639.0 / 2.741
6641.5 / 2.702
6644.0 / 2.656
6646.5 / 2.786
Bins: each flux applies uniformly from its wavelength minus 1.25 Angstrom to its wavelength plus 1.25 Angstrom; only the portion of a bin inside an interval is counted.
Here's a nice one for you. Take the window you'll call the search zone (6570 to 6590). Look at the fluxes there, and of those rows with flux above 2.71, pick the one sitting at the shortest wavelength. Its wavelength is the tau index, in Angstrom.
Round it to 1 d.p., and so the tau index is 6579.0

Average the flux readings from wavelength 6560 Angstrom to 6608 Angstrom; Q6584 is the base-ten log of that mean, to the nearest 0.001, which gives 0.416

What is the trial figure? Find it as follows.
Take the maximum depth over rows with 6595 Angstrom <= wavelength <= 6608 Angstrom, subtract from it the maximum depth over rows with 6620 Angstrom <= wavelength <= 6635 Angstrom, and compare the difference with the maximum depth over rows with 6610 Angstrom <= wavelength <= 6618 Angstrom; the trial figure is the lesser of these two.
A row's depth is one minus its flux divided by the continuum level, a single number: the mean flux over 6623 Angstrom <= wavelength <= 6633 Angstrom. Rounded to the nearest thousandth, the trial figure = -0.033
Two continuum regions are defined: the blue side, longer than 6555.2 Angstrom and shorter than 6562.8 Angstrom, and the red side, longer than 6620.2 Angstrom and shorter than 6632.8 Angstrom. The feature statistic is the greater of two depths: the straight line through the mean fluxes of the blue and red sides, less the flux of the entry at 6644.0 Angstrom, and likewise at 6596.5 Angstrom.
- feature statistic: 0.12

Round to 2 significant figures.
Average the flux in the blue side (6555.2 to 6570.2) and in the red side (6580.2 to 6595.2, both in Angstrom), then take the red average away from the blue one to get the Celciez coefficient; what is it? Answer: -0.38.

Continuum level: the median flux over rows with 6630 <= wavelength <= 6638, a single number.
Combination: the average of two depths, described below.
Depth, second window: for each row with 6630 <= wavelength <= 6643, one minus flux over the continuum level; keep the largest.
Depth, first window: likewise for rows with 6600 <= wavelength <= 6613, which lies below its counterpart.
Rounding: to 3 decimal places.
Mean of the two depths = 0.022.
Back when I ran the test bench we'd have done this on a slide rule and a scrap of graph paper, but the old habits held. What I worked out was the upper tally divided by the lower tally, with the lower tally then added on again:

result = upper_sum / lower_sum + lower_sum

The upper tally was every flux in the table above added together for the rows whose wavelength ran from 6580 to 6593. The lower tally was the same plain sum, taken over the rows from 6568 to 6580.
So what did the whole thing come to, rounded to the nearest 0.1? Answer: 14.3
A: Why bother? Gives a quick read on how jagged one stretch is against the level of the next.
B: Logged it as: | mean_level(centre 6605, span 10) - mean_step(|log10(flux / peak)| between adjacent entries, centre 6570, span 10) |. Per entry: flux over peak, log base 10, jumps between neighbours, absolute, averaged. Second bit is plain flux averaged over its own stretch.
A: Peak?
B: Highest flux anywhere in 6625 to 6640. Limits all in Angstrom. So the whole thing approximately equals 2.71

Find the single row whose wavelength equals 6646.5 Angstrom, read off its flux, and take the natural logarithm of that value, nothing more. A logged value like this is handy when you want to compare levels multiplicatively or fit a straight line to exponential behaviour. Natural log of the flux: 1.02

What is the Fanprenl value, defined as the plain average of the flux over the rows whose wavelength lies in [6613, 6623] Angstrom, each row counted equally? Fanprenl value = 2.70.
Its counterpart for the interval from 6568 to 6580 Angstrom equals 2.65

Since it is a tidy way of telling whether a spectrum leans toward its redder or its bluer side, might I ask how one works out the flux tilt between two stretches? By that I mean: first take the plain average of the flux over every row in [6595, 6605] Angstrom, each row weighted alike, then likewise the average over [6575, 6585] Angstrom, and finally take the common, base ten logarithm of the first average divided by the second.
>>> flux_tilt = -0.001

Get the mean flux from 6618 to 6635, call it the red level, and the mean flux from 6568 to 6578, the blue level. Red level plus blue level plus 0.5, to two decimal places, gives 5.80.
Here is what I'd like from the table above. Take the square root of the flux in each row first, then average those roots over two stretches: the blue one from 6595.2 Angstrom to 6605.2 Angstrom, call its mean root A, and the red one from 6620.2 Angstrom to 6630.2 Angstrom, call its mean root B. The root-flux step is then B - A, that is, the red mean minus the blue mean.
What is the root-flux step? -0.012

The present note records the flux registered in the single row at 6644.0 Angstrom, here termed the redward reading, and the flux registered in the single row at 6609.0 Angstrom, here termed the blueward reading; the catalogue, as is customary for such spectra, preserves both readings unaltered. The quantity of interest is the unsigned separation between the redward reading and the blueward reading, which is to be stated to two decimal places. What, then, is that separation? 0.06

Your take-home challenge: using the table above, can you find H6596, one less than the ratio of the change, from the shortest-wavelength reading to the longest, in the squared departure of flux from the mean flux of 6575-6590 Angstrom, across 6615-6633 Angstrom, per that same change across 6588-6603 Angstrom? -0.88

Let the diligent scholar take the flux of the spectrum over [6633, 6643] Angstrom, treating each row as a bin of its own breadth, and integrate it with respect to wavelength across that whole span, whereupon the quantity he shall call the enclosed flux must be 26.9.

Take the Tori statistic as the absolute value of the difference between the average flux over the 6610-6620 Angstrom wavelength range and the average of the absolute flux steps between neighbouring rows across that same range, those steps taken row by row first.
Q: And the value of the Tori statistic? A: 2.63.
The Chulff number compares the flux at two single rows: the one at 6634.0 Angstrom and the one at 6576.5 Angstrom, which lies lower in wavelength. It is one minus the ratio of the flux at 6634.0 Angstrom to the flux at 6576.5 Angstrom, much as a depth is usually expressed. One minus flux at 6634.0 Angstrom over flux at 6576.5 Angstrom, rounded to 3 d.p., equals 0.022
